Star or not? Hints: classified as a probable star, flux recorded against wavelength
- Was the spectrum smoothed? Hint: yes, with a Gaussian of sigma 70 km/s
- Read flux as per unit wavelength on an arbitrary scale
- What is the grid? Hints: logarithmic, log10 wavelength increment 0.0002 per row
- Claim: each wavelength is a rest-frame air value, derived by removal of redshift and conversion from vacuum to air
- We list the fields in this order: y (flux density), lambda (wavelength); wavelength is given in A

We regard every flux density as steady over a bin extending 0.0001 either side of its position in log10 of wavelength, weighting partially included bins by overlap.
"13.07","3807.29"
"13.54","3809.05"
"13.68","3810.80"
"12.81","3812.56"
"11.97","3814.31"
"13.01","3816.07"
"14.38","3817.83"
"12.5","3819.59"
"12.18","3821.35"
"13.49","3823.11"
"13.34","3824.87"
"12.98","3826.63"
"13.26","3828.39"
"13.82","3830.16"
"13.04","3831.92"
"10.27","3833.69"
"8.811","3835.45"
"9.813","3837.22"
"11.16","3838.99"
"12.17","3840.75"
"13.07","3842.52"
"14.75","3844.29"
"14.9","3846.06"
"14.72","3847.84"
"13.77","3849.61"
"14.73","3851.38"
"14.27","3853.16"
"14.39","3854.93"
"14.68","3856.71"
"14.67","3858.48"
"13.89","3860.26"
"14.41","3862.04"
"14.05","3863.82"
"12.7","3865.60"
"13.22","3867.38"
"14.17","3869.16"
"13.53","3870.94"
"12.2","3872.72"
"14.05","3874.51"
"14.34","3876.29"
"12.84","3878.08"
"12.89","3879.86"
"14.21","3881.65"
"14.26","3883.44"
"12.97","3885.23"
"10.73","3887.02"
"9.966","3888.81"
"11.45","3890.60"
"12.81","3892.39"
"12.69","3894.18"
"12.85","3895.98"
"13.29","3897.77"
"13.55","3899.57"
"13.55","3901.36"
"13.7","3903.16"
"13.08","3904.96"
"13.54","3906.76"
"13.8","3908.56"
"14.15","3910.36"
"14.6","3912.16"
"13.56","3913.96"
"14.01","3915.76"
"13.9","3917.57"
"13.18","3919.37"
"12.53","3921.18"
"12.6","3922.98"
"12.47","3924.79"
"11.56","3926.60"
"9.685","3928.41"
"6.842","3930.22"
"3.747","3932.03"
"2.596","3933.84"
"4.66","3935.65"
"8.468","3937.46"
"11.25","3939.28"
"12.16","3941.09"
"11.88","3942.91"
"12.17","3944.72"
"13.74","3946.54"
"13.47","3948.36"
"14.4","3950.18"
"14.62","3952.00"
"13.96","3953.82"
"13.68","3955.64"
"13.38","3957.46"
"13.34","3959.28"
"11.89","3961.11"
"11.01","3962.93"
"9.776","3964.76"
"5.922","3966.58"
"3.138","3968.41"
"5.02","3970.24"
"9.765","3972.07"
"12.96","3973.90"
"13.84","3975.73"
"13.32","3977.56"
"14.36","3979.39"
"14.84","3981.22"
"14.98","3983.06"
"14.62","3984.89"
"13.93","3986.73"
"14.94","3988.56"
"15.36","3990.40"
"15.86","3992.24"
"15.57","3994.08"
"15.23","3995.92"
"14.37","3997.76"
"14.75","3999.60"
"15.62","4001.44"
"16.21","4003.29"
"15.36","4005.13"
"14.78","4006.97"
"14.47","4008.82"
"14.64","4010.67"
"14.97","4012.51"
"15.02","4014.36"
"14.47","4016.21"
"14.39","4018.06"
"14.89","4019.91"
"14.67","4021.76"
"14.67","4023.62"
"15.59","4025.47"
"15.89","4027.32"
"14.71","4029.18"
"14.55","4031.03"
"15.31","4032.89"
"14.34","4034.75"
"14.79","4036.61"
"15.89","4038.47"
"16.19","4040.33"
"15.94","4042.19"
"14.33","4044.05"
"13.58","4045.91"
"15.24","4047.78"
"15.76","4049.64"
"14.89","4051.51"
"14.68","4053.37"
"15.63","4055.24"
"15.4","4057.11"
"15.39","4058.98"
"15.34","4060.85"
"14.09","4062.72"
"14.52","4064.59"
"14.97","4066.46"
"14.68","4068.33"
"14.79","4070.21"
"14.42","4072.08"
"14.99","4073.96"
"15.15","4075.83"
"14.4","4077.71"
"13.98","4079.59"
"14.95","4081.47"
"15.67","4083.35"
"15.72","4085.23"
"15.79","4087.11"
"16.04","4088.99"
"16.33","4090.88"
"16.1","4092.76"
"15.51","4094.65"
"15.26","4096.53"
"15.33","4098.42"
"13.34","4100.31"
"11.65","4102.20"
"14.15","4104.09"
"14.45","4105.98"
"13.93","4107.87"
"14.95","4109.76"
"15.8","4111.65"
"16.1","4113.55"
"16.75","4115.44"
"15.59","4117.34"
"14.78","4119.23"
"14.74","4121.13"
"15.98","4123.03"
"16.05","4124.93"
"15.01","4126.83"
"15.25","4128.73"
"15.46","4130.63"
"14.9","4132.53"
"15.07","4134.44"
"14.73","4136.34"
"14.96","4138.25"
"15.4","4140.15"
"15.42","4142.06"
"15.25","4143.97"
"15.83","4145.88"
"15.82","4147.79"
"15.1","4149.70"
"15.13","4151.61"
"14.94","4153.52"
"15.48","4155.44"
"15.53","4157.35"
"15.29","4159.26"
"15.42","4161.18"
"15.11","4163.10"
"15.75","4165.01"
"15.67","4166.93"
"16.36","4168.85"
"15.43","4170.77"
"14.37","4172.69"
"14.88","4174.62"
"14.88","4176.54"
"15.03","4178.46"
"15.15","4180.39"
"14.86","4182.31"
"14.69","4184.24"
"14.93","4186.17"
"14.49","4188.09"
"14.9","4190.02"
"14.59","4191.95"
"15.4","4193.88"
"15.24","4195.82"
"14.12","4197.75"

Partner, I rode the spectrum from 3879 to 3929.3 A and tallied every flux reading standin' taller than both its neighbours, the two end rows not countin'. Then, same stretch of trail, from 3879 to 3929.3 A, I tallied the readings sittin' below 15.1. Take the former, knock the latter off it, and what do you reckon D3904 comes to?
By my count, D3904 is -22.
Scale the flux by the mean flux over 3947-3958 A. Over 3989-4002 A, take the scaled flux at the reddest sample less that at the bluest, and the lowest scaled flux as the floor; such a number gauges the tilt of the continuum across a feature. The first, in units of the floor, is 0.02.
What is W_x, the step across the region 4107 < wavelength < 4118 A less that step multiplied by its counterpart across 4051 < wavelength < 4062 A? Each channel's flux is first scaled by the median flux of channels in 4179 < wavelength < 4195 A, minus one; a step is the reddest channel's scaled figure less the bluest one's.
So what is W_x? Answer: 0.11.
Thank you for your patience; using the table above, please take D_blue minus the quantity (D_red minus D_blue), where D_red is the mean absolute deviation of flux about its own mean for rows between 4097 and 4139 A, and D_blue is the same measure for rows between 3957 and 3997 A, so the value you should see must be 4.8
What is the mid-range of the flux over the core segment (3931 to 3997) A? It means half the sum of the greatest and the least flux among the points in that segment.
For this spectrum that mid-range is 9.2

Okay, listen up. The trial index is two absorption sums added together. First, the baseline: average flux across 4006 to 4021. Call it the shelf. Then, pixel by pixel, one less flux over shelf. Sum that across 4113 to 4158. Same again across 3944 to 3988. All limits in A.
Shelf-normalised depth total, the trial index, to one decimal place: 3.0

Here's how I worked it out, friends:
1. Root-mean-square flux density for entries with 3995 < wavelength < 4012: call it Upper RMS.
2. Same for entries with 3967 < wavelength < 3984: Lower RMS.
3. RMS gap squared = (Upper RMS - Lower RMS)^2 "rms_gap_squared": 9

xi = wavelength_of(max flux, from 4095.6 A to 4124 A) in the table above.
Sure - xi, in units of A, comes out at 4115.44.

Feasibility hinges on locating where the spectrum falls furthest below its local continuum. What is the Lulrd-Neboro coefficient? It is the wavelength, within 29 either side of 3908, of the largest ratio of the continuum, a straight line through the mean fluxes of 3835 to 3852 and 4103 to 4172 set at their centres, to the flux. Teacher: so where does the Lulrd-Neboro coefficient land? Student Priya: 3933.84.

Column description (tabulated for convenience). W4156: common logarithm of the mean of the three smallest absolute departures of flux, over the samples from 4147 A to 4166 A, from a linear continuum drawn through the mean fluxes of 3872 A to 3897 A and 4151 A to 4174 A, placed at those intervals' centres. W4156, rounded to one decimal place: -1.1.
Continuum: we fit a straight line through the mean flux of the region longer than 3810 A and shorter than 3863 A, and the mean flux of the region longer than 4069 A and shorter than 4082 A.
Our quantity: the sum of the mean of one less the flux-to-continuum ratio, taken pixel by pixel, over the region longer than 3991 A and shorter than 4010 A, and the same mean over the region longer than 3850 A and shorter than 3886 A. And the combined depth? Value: -0.107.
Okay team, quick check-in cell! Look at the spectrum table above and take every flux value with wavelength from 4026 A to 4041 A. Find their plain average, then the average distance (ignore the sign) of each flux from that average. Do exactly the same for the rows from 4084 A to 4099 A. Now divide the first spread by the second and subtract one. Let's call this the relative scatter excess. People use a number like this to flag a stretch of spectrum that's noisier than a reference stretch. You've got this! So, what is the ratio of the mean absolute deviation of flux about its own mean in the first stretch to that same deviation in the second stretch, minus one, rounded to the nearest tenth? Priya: 1.0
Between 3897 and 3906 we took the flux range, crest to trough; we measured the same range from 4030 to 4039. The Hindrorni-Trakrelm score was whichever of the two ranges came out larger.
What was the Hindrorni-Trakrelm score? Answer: 1.55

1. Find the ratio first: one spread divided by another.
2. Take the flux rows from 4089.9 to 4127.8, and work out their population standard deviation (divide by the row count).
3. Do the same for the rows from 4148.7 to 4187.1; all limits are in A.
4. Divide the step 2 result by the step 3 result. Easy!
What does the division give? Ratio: 2.7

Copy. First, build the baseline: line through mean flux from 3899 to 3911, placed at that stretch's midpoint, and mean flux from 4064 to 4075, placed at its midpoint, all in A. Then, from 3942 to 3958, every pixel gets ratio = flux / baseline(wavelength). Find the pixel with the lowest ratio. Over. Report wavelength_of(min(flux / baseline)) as 3942.91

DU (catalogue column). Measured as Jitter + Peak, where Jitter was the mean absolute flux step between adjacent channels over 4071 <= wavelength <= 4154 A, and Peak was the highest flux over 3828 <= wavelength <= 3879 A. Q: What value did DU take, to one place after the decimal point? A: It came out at 15.4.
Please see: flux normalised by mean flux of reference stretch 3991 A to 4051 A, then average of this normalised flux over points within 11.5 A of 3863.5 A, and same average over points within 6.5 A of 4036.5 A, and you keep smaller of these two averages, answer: 0.92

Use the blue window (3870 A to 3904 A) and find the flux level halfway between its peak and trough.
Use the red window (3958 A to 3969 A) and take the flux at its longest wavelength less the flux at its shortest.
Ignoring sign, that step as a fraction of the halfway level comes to 0.84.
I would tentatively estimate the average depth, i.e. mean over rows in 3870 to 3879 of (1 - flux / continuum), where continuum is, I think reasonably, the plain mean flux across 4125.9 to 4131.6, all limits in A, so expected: 0.12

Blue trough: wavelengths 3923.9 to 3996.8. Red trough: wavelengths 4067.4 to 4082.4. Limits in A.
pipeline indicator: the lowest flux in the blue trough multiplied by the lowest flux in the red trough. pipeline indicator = 36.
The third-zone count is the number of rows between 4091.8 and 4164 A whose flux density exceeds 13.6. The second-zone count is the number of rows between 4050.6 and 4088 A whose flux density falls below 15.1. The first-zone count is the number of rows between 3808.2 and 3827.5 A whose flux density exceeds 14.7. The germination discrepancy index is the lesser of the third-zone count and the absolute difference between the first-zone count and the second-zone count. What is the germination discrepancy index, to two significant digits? 12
